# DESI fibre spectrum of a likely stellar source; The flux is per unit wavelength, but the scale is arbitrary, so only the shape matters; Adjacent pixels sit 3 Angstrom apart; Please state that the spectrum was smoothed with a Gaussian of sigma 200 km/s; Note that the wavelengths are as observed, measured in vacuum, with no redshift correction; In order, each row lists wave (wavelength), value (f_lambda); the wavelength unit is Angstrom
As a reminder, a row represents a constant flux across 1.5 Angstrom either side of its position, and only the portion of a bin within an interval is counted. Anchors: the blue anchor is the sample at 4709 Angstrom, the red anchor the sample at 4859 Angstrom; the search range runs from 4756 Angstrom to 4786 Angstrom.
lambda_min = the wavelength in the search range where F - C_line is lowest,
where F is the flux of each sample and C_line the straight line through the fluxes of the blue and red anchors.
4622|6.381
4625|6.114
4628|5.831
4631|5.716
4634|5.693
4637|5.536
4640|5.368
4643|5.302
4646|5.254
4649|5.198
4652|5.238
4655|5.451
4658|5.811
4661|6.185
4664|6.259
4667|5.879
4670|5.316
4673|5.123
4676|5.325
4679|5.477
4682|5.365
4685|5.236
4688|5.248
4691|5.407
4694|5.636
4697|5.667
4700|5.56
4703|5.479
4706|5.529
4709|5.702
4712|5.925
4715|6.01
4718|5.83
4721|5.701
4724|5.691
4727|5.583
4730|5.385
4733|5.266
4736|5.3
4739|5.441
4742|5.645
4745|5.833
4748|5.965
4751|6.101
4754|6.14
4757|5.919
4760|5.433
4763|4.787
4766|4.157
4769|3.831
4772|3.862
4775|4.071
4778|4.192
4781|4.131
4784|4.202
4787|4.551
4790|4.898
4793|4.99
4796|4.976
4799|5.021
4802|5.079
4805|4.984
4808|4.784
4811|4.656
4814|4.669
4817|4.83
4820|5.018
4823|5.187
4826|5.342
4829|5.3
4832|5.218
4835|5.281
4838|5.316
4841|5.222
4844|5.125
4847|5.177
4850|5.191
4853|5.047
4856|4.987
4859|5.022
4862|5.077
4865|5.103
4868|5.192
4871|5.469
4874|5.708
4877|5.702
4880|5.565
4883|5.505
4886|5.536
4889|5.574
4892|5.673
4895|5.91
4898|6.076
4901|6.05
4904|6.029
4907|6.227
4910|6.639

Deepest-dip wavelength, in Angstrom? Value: 4769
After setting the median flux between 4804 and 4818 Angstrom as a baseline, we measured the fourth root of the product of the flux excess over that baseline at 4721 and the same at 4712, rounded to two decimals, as 1.01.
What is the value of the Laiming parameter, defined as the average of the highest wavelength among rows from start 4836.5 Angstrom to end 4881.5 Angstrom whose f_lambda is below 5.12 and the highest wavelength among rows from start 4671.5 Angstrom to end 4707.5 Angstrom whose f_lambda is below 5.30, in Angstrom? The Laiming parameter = 4776.5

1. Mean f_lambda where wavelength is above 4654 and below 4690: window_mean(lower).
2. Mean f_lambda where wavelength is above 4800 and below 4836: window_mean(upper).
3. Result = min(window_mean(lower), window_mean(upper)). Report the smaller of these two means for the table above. 5.03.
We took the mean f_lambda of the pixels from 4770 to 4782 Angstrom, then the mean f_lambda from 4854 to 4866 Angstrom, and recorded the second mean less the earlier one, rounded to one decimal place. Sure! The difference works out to 1.0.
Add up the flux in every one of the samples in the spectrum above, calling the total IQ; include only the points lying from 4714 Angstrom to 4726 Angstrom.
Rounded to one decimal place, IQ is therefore 23.2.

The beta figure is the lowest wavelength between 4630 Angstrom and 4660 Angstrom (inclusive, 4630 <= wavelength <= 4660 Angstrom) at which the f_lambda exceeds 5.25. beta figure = 4631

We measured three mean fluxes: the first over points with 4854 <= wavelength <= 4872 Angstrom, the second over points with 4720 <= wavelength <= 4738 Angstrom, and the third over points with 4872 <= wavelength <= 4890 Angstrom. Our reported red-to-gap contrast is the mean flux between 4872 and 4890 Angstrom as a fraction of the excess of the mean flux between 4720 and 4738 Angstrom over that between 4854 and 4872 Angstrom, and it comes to 16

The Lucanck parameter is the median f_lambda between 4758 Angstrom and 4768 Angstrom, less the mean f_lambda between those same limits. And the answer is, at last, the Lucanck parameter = -0.01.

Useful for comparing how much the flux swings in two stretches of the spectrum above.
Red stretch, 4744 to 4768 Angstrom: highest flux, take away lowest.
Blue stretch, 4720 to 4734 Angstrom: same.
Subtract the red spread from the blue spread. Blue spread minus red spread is -1.55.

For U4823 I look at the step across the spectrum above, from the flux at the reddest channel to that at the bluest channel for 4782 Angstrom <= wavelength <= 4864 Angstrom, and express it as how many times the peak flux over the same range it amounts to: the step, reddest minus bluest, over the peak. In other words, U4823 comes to 0.16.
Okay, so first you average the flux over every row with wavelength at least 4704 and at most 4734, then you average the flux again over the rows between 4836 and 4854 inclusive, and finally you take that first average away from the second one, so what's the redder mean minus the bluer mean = -0.48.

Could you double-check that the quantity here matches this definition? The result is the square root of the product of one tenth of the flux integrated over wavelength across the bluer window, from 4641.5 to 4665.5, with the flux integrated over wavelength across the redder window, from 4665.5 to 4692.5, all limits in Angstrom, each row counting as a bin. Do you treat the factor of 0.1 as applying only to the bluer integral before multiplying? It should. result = 44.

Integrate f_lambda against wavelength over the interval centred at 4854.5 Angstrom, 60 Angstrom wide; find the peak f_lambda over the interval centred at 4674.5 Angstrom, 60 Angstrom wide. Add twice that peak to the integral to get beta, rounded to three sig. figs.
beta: 329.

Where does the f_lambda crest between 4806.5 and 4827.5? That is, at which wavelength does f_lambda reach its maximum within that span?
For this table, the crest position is 4826 Angstrom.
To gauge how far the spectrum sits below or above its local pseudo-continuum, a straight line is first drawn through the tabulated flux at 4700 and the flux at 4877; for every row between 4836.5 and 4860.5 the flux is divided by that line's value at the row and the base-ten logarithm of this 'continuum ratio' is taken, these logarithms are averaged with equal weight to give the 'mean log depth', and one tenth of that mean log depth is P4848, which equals -0.0044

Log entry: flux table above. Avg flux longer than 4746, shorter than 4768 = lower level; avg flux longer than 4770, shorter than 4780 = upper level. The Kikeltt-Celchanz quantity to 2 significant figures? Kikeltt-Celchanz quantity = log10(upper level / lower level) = -0.13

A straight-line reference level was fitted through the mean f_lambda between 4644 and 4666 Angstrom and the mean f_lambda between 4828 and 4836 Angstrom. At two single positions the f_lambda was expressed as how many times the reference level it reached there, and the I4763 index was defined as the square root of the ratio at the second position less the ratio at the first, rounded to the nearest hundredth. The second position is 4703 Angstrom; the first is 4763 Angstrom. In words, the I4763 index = 0.32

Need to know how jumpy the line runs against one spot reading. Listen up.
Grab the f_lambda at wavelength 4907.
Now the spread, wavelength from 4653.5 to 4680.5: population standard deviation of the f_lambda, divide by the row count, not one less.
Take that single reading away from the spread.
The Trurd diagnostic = -5.8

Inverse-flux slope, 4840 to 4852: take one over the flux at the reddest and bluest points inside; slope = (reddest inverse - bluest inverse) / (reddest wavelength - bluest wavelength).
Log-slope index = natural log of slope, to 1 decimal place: -9.0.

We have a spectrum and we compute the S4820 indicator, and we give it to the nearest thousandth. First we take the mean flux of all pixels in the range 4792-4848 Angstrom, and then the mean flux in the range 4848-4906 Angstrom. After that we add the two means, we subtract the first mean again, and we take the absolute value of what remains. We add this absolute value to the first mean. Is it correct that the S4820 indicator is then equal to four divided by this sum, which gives 0.379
